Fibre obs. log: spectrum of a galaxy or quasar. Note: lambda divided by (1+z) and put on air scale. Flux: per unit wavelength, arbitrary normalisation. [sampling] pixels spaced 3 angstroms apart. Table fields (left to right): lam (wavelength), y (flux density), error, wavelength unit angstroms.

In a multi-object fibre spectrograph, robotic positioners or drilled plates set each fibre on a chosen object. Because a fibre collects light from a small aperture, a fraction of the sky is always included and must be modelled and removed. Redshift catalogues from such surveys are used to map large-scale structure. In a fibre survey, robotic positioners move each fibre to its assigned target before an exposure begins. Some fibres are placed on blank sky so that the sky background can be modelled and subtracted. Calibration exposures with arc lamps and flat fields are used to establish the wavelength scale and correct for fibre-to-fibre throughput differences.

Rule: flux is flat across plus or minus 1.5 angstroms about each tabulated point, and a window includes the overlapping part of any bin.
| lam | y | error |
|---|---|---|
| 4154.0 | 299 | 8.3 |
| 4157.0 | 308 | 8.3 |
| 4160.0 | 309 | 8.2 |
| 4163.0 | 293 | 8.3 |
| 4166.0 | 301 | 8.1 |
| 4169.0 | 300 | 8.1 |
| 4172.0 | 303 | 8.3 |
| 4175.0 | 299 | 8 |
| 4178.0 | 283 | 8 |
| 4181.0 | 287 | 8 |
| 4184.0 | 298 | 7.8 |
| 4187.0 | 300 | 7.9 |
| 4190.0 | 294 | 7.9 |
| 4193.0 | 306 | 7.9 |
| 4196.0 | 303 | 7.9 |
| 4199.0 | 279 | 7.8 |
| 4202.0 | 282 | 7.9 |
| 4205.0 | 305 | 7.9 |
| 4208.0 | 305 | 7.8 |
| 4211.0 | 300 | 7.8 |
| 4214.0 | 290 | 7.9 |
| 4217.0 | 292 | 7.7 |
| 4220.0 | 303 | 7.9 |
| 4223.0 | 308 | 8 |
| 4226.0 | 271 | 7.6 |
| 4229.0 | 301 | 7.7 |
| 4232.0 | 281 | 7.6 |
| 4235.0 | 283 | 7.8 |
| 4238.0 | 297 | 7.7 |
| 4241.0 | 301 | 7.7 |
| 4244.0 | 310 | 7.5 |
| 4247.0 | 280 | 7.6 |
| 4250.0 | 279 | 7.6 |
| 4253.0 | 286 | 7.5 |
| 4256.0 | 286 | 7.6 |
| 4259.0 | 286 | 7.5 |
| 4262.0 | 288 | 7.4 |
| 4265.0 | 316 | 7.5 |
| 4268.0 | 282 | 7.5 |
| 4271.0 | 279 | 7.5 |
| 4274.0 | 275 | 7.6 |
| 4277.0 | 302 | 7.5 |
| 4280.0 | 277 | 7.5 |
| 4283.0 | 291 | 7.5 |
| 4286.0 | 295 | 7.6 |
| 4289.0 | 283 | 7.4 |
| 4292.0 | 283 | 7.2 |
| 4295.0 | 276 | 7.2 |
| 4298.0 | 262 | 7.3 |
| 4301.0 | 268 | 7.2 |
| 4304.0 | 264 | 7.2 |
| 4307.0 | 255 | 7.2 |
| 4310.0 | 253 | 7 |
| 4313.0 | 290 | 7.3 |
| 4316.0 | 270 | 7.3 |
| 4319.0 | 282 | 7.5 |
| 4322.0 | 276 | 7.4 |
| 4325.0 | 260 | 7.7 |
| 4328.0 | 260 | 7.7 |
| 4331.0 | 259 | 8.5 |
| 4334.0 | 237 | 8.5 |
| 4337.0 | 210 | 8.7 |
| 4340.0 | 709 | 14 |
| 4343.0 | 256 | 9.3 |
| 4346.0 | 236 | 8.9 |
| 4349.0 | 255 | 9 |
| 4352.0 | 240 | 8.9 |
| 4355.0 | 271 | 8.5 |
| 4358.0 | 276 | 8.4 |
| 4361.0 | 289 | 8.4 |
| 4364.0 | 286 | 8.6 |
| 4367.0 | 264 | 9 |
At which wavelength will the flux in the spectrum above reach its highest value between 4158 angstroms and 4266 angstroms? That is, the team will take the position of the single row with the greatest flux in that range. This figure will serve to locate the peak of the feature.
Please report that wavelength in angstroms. 4265.0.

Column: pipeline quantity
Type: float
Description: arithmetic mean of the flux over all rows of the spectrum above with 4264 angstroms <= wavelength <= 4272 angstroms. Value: 292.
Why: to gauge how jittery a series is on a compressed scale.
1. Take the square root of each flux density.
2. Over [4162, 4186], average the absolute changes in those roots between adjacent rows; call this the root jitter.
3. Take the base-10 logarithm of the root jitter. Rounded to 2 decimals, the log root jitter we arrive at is -0.71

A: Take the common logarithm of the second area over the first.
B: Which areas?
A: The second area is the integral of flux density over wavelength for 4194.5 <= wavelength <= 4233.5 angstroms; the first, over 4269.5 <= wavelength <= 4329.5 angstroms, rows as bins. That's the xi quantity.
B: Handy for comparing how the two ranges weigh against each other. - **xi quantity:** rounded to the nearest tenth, -0.2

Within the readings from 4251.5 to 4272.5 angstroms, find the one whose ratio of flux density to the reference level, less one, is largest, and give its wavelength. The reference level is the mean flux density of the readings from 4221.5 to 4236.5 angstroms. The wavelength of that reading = 4265.0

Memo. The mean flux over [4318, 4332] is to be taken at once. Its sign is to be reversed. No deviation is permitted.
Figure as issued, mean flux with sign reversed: -267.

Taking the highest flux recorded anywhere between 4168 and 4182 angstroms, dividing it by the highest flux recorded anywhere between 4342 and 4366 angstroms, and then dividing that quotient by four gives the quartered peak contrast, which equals 0.262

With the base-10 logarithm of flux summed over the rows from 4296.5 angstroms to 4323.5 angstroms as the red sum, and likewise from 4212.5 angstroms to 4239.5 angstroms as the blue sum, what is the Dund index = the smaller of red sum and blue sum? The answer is 21.9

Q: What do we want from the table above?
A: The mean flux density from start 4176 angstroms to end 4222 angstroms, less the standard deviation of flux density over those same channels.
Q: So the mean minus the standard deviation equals 286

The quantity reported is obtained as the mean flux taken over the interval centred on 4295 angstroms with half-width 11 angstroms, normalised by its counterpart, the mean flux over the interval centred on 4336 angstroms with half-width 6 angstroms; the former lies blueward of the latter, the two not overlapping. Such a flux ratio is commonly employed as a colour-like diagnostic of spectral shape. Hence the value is 0.78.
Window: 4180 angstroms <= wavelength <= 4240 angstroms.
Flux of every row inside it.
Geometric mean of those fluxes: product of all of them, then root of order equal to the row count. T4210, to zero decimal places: 294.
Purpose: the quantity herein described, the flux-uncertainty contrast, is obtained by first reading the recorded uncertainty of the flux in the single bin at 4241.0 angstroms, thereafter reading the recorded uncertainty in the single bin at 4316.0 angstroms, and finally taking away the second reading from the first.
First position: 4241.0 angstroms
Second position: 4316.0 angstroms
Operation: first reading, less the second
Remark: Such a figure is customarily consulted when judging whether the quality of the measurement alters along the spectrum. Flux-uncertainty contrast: 0.40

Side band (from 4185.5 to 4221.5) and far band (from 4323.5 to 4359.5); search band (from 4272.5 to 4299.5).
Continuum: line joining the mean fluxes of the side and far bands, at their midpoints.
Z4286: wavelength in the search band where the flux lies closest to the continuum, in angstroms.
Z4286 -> 4283.0 angstroms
